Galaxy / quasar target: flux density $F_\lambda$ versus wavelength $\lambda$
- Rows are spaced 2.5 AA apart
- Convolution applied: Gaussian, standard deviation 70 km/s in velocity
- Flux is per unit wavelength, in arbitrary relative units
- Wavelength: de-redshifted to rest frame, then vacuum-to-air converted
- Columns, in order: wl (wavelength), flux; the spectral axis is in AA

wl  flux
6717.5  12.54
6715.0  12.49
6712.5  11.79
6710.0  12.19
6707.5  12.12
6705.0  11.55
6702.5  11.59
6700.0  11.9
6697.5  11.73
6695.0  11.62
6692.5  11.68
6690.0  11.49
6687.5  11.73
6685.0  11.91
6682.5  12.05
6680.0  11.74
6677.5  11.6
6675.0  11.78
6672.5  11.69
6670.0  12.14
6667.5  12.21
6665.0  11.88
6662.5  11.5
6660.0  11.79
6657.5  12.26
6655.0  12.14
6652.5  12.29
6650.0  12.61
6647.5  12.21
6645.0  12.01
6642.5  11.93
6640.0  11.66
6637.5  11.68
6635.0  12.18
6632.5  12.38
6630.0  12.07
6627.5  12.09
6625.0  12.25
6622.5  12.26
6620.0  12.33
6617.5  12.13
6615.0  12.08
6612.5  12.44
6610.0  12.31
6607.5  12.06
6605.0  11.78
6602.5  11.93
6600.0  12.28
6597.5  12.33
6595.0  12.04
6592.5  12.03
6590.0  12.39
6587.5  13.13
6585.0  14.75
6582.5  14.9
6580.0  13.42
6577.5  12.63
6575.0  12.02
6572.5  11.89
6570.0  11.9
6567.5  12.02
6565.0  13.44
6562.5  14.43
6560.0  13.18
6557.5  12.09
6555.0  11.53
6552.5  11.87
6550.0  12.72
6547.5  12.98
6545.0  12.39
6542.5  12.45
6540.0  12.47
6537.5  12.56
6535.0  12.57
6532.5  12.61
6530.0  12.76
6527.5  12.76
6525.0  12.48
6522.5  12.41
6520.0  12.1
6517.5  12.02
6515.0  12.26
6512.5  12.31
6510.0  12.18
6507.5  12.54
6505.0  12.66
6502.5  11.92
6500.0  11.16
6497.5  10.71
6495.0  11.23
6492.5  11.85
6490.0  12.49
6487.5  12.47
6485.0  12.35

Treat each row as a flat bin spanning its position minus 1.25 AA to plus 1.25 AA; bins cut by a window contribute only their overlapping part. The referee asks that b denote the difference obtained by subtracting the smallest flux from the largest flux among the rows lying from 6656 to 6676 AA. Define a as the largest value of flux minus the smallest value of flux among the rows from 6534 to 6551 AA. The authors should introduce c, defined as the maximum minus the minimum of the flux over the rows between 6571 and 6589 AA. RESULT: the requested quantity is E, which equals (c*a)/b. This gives 2.3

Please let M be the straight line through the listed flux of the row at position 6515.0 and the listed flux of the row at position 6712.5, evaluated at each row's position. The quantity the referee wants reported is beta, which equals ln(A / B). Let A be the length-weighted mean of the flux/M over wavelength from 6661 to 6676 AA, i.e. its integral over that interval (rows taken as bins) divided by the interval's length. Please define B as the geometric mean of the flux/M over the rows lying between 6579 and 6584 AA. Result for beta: -0.158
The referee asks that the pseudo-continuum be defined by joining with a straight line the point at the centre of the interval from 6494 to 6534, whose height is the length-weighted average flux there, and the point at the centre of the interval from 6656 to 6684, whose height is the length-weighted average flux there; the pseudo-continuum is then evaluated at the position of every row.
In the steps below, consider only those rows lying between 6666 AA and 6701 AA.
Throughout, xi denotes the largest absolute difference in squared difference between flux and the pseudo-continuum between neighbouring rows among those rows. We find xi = 0.1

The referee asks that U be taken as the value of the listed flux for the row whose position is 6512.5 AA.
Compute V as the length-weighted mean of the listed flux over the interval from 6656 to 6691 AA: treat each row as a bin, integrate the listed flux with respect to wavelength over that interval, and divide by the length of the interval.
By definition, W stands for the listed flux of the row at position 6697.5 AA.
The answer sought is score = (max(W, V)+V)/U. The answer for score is 1.925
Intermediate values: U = 12.31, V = 11.8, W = 11.73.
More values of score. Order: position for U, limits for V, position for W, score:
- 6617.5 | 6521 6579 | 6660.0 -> 2.066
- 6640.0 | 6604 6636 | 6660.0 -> 2.090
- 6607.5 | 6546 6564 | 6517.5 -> 2.105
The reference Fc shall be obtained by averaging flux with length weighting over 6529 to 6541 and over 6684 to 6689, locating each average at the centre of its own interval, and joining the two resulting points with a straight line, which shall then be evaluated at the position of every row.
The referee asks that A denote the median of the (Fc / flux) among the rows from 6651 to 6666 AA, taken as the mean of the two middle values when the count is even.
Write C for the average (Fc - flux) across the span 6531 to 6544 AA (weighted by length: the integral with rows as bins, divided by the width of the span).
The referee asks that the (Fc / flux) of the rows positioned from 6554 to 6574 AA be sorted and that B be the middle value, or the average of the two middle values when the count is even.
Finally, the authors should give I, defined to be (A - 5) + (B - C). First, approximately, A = 0.99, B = 1.03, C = 0.05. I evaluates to -3.02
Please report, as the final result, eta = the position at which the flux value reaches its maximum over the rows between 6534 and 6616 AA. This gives 6582.5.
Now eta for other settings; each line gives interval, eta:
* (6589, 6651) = 6650.0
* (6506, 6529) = 6527.5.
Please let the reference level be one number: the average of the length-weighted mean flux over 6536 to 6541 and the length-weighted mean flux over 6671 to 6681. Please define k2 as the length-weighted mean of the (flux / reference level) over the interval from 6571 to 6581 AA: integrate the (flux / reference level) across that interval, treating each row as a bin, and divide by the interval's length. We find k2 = 1.03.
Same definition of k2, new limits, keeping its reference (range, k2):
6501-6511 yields 1.02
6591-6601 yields 1.00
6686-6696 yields 0.96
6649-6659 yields 1.02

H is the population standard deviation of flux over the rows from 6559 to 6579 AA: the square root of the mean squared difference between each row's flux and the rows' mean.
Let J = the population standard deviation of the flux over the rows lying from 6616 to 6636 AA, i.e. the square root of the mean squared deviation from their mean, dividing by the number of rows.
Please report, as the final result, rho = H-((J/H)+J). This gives 1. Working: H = 0.9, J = 0.11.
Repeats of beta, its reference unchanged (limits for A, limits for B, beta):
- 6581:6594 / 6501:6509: 0.097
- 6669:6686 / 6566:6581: -0.018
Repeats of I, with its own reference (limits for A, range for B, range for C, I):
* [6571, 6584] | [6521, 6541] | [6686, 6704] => -3.09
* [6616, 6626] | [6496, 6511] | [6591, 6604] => -3.10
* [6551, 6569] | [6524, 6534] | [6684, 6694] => -3.06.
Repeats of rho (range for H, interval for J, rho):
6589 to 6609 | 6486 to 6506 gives -4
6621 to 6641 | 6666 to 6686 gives -1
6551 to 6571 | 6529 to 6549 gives 1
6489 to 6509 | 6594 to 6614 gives 0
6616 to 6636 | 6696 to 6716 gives -3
